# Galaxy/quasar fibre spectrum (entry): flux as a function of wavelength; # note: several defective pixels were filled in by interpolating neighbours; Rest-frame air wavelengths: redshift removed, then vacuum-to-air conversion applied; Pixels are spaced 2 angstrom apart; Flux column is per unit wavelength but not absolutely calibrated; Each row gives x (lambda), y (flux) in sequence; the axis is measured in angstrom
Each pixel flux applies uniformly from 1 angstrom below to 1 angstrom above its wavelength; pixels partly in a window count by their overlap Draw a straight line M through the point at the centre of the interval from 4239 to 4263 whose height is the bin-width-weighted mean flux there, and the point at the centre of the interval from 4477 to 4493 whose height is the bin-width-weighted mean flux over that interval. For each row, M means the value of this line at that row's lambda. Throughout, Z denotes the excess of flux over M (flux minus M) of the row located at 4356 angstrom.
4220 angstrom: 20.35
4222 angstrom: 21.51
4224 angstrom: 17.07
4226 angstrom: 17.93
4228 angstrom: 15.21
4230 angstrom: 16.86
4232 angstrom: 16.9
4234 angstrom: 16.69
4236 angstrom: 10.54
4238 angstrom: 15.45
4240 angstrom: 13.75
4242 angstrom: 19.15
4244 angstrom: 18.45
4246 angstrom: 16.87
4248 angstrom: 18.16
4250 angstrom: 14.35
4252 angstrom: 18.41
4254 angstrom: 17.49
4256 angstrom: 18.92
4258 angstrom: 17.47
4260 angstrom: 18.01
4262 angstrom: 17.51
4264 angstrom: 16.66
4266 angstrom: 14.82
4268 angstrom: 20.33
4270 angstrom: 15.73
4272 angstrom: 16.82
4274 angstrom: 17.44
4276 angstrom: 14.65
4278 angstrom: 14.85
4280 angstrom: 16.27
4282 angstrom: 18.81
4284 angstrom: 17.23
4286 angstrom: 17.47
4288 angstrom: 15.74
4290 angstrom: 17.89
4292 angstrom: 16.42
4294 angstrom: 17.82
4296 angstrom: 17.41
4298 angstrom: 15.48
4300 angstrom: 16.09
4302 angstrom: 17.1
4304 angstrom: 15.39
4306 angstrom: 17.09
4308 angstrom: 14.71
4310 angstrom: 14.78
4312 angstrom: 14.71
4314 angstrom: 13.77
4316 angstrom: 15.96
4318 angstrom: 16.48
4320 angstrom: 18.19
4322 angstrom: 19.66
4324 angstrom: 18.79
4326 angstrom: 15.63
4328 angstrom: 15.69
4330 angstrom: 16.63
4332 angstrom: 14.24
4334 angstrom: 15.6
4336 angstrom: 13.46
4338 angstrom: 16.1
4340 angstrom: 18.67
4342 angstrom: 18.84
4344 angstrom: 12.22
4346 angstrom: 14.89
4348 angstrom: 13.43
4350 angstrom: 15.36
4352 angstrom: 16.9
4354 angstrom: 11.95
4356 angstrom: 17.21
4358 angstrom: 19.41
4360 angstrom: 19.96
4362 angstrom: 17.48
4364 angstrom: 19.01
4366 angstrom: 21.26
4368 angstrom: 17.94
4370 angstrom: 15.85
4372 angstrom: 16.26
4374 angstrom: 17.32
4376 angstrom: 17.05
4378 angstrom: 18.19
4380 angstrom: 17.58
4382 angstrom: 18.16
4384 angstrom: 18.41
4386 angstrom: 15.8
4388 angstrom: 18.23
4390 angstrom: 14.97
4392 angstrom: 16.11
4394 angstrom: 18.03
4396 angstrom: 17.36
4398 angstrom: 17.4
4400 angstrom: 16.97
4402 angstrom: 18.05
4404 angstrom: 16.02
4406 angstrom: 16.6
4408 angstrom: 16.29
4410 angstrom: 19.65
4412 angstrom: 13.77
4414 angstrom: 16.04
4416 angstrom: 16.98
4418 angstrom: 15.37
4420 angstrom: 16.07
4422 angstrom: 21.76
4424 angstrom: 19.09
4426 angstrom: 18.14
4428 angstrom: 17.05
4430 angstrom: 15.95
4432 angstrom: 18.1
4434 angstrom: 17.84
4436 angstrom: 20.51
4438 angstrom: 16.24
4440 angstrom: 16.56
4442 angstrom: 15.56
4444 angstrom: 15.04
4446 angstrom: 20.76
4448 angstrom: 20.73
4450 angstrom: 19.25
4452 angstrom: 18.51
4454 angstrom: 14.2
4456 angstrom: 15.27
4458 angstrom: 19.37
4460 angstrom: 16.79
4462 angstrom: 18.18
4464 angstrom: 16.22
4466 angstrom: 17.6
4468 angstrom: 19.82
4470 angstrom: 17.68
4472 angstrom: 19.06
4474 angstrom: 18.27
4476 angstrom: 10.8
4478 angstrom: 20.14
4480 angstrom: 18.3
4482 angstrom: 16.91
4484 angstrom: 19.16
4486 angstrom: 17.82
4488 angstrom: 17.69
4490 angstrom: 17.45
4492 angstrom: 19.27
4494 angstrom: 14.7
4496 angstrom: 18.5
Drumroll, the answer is -0.6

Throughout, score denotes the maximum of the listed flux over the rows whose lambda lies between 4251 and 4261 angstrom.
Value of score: 18.92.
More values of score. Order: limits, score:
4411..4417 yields 16.98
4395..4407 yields 18.05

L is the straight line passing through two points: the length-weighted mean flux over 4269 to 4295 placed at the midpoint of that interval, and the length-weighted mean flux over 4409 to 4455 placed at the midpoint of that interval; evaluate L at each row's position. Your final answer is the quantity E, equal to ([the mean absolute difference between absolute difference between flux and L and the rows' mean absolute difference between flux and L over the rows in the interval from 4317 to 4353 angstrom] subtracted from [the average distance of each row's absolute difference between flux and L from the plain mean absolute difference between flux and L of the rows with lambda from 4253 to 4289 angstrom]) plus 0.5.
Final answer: 0.29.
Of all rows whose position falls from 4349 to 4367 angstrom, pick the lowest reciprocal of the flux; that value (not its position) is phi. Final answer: 0.047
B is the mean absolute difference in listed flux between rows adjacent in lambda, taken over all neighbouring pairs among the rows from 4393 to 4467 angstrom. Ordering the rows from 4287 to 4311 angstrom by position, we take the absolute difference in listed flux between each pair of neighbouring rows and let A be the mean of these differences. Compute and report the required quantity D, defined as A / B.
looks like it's 0.72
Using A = 1.3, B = 1.87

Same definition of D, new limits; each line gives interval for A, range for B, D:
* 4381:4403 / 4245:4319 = 0.86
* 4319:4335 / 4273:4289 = 0.98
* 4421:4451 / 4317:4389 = 0.89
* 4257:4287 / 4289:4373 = 0.95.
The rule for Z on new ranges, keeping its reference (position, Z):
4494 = -3.7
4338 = -1.6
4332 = -3.5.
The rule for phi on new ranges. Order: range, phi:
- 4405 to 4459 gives 0.046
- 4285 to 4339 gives 0.051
